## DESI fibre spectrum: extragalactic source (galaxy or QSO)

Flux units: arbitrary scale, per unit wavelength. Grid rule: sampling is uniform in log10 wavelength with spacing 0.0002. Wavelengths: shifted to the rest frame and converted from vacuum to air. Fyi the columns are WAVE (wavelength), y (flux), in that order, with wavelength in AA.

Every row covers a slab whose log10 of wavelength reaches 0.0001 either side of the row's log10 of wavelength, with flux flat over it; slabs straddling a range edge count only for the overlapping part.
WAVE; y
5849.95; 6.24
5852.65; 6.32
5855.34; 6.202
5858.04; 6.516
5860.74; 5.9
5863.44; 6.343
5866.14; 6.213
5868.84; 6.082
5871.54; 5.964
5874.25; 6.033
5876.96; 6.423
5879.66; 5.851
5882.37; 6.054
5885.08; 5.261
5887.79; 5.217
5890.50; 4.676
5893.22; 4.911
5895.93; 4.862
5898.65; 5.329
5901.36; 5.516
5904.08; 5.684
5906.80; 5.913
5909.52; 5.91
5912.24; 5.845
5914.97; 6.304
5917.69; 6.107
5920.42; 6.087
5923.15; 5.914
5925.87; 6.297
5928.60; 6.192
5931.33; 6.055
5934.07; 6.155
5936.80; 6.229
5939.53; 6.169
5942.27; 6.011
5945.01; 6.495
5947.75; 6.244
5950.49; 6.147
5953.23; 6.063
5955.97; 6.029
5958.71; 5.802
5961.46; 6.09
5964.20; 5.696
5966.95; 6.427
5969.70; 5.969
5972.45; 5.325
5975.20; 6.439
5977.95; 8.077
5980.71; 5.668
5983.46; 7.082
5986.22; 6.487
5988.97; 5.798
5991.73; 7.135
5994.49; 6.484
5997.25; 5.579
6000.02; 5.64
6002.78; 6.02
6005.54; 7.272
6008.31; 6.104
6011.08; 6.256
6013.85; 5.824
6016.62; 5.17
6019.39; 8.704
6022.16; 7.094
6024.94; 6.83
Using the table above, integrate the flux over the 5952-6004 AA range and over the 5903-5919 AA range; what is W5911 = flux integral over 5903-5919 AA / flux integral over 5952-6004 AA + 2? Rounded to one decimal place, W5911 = 2.3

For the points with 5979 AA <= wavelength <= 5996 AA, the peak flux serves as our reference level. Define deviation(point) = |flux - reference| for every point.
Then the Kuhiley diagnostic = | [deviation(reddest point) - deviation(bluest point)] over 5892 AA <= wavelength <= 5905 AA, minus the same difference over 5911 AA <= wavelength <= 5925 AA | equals 0.70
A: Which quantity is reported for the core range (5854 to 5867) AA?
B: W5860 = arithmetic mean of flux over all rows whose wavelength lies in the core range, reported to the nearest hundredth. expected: 6.23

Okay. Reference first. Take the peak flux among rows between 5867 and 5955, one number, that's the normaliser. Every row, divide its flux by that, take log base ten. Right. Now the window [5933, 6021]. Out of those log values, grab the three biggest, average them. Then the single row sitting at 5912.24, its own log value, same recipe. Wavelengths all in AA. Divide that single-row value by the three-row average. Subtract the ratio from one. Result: 1.5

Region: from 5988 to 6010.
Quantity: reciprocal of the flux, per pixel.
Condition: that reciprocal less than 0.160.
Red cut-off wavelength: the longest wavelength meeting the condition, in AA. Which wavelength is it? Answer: 6005.54 AA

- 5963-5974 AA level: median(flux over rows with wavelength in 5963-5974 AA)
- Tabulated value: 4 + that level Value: 9.8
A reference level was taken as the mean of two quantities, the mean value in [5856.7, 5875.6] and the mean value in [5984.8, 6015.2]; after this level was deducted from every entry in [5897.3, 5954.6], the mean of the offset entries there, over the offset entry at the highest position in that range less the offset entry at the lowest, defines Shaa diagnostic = -0.22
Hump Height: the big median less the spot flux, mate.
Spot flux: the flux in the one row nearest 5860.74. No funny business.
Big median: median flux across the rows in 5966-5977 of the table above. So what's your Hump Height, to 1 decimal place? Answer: 0.3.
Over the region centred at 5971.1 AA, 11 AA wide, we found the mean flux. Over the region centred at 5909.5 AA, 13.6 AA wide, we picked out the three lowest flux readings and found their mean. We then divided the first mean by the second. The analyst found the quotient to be 1.04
